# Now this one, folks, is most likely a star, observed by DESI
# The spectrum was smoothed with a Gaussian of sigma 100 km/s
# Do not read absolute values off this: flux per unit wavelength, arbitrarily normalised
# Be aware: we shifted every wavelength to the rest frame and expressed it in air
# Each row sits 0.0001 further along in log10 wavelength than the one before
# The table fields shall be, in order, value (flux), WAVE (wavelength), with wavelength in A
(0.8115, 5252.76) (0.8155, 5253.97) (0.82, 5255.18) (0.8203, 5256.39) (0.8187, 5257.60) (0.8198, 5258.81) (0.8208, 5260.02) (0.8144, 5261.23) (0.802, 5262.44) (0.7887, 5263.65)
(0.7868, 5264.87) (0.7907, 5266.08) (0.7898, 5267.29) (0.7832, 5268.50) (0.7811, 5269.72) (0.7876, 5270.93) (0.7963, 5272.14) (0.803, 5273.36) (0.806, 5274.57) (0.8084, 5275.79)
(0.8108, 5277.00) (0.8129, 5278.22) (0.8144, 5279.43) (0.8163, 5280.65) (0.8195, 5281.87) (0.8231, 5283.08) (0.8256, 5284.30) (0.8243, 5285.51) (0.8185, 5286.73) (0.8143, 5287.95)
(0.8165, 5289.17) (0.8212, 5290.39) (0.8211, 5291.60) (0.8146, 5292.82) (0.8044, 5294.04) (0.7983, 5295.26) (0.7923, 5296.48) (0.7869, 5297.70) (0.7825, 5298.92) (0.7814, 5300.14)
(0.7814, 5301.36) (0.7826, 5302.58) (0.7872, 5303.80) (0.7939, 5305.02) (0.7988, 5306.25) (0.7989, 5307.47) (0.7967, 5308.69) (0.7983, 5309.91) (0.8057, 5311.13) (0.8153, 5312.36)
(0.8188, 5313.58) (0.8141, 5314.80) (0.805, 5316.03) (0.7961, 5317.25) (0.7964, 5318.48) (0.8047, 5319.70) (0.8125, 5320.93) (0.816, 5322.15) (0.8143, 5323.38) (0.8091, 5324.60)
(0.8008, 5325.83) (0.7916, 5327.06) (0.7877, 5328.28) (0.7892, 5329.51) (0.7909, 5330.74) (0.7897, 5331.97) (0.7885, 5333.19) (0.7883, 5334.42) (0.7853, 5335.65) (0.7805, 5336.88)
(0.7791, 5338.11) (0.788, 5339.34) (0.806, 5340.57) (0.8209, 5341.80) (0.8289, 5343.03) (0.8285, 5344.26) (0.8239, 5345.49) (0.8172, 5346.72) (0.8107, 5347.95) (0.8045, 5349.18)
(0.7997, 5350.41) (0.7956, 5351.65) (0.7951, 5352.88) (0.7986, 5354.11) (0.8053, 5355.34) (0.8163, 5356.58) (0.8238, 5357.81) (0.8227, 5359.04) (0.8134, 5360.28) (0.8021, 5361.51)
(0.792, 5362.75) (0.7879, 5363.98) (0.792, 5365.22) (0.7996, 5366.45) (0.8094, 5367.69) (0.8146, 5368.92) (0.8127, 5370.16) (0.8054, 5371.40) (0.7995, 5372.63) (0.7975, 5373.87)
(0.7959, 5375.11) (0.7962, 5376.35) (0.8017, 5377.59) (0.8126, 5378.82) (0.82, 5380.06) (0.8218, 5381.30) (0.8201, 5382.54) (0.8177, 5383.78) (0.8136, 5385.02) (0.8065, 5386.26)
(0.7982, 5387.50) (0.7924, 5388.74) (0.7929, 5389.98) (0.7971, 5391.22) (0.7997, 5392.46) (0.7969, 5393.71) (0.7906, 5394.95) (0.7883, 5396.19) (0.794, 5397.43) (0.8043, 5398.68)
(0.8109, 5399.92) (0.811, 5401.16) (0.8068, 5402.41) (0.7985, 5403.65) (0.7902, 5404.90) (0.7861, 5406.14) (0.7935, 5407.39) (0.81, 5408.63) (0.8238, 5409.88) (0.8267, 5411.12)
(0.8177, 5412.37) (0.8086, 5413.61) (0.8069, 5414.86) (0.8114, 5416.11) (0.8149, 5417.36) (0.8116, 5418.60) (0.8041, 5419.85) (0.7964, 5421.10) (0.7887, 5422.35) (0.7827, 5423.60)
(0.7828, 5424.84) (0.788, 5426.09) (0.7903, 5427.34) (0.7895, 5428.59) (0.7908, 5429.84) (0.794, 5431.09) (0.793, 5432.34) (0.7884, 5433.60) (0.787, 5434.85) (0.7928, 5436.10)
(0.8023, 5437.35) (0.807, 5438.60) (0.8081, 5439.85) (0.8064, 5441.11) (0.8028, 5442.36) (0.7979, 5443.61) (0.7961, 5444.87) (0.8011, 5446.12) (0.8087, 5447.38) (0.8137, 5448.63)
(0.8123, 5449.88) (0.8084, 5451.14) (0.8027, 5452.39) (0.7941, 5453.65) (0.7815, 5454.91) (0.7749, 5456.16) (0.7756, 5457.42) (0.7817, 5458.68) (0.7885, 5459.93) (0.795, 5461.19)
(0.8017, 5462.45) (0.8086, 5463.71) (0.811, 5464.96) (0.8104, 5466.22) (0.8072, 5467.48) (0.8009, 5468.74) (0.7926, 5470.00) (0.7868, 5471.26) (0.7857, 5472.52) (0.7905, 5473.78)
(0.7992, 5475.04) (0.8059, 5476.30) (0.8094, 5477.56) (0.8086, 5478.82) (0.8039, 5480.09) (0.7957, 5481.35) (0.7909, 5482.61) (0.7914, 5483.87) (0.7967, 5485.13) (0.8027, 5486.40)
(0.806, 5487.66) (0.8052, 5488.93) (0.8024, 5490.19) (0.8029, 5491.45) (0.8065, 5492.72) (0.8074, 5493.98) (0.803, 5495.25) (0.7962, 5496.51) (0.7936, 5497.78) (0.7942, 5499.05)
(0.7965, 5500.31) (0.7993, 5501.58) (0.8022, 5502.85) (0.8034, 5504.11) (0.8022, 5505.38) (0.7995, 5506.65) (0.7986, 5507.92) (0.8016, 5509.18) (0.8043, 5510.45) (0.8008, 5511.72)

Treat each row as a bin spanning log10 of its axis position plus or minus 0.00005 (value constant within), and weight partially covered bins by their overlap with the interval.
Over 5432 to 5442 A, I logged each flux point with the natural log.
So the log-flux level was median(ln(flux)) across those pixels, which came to -0.226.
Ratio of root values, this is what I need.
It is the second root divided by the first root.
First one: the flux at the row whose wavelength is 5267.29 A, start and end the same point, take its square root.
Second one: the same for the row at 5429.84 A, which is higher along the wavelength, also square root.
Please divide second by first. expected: 1.00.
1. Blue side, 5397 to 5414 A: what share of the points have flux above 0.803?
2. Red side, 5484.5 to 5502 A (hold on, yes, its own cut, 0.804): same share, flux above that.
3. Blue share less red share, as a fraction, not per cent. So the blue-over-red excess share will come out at 0.36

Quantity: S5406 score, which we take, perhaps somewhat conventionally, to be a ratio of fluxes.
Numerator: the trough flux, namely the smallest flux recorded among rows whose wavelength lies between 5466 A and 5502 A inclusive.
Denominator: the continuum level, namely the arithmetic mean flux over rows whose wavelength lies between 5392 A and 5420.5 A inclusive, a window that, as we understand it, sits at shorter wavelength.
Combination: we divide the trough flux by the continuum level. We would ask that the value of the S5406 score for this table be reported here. 0.98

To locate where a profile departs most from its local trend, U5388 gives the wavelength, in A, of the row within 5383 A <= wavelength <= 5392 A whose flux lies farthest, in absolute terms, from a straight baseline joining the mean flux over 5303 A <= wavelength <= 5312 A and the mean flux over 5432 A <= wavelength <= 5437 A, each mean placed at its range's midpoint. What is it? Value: 5383.78 A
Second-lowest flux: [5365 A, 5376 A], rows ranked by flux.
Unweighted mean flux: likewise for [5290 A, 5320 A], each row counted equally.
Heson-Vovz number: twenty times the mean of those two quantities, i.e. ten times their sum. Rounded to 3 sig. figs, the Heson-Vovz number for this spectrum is 16.0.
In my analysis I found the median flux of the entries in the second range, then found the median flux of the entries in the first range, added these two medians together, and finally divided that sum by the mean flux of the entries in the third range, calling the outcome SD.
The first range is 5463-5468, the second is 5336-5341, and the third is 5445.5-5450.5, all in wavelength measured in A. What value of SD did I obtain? 1.97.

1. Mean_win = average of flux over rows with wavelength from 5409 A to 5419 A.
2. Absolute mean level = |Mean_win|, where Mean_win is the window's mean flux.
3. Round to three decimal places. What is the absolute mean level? 0.815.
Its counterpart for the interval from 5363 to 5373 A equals 0.803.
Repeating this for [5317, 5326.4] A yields 0.806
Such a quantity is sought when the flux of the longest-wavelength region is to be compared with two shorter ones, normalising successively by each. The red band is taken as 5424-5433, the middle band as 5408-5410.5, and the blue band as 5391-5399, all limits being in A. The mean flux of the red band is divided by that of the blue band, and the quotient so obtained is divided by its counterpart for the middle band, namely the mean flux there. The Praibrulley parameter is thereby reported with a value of 1.21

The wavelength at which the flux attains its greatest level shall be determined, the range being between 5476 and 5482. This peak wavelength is 5477.56 A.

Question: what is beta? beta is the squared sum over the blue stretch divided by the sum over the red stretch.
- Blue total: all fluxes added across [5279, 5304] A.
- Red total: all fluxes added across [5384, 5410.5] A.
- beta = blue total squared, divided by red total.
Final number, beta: 17.0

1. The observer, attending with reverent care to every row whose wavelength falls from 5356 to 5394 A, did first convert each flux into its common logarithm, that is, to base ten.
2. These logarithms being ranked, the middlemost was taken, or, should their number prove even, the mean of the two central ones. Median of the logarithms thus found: -0.096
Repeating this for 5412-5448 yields -0.098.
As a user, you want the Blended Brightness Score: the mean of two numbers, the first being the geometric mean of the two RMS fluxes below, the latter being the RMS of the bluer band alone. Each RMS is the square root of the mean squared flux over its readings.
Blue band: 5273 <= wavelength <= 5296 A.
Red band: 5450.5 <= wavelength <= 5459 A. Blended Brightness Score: 0.808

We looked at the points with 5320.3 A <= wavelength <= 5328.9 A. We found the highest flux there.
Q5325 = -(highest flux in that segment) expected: -0.816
